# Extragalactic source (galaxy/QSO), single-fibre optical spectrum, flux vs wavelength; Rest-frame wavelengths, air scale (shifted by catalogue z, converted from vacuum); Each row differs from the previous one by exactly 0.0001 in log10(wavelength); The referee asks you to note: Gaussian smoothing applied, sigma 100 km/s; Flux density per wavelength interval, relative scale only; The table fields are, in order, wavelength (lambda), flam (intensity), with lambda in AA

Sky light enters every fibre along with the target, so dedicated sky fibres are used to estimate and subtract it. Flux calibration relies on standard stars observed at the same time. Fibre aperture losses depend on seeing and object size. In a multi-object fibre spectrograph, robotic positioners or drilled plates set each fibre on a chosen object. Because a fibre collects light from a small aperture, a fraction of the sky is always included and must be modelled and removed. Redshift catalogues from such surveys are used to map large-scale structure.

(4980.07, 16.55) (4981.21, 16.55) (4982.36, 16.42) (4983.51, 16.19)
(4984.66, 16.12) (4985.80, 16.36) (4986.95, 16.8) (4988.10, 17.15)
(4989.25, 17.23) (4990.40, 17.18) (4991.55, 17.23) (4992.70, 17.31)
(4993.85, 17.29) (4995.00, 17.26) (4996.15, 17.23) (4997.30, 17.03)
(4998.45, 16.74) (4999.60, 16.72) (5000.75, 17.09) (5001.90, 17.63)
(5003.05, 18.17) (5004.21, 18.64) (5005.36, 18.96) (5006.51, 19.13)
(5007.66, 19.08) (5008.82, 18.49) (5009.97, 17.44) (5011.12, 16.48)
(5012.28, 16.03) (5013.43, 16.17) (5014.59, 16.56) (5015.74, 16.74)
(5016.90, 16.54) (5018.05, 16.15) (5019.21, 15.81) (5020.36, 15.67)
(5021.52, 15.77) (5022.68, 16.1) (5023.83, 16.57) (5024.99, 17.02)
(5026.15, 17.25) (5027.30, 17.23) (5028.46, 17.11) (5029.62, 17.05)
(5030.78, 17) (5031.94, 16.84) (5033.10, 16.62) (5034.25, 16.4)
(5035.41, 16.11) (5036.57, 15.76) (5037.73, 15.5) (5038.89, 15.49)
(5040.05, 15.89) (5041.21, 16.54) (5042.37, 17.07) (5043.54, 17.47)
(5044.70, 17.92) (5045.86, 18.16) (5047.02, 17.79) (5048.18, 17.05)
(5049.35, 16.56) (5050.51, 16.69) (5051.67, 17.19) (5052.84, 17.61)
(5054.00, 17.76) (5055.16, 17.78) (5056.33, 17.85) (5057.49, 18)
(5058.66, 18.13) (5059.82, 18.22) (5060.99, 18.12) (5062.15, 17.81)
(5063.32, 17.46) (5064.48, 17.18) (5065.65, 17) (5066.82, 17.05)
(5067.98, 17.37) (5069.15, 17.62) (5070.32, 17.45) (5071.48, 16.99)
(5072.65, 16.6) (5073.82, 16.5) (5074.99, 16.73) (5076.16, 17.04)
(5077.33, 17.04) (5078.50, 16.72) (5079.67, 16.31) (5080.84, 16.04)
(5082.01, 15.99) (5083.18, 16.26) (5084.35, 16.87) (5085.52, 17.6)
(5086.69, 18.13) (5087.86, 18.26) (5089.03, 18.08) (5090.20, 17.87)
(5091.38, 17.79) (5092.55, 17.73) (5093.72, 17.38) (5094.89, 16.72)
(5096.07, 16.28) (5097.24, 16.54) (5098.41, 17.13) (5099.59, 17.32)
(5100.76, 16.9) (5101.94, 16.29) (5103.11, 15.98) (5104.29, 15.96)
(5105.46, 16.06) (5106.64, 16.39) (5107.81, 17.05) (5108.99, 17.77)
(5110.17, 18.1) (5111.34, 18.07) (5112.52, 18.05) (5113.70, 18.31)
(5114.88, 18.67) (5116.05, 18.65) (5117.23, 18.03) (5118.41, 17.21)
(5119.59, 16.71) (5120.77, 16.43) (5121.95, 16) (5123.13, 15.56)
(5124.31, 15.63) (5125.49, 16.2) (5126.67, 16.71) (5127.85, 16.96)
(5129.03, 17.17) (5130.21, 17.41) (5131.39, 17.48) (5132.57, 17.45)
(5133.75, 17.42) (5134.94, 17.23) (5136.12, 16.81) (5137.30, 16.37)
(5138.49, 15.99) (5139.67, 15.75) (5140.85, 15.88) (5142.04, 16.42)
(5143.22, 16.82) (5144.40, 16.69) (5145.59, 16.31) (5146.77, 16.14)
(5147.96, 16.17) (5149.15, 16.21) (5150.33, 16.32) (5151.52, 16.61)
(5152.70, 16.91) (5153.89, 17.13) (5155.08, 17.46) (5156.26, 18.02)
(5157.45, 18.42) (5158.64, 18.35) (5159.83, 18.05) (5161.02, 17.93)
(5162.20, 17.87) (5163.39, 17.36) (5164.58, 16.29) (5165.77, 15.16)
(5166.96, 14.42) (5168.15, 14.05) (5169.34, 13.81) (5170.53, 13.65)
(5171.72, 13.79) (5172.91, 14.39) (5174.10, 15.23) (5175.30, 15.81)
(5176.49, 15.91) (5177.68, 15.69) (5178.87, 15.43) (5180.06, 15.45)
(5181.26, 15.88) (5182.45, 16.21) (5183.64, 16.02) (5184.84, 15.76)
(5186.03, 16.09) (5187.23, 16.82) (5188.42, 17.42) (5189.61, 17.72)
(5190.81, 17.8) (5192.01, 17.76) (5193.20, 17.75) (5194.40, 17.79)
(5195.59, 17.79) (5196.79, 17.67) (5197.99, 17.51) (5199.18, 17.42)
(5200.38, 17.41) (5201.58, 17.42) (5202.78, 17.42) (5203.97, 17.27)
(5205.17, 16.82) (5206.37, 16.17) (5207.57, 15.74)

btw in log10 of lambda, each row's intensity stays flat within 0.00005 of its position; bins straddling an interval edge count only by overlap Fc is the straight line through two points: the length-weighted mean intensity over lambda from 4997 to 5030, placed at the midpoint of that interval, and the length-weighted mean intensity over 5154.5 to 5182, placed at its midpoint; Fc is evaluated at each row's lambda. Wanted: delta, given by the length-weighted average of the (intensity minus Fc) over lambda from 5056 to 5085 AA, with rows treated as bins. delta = 0.4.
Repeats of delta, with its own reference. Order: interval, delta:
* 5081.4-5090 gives 0.7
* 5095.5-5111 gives 0.3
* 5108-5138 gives 0.9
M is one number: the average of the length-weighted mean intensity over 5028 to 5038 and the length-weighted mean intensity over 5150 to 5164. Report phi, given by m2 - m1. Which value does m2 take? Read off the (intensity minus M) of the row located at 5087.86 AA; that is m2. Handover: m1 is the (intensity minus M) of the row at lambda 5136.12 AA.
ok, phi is 1.45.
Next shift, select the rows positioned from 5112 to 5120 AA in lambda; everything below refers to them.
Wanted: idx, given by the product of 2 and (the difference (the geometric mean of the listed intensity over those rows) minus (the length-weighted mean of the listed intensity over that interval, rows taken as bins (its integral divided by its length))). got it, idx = -0.07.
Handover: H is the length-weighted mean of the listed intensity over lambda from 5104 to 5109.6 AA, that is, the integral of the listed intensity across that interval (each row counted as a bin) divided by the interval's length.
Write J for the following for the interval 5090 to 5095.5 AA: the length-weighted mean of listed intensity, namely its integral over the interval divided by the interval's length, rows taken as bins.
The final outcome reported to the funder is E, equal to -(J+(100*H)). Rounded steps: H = 16.7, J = 17.4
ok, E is -1686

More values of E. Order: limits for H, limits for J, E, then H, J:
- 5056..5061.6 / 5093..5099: -1826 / 18.1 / 16.8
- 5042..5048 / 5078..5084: -1782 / 17.7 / 16.3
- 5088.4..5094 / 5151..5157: -1797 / 17.8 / 17.3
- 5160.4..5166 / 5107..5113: -1723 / 17.1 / 17.8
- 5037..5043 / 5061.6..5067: -1625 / 16.1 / 17.3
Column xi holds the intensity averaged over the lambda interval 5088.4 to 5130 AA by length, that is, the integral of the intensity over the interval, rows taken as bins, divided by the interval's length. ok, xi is 17.1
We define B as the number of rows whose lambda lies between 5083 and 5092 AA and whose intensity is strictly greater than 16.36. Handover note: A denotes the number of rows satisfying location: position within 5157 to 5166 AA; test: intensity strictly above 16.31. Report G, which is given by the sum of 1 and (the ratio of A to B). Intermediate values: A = 6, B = 7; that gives 1.86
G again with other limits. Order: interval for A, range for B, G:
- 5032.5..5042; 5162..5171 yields 2.50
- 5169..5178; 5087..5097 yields 1.00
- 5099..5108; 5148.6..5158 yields 1.67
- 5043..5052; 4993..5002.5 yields 2.00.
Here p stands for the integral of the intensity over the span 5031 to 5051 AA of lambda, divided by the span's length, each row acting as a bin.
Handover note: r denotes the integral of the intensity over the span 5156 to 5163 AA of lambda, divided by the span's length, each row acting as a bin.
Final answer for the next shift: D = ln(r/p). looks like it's 0.079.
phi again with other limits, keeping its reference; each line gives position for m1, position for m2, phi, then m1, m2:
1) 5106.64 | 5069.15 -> 1.23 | -0.6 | 0.6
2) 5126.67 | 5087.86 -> 1.55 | -0.3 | 1.2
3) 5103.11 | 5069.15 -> 1.64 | -1.1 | 0.6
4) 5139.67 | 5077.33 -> 1.29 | -1.3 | 0.0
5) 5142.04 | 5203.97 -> 0.85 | -0.6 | 0.2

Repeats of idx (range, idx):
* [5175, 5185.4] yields -0.01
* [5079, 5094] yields -0.04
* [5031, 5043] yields -0.07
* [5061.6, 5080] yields -0.02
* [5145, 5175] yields -0.13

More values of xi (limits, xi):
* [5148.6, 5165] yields 17.4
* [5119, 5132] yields 16.6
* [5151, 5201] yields 16.5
